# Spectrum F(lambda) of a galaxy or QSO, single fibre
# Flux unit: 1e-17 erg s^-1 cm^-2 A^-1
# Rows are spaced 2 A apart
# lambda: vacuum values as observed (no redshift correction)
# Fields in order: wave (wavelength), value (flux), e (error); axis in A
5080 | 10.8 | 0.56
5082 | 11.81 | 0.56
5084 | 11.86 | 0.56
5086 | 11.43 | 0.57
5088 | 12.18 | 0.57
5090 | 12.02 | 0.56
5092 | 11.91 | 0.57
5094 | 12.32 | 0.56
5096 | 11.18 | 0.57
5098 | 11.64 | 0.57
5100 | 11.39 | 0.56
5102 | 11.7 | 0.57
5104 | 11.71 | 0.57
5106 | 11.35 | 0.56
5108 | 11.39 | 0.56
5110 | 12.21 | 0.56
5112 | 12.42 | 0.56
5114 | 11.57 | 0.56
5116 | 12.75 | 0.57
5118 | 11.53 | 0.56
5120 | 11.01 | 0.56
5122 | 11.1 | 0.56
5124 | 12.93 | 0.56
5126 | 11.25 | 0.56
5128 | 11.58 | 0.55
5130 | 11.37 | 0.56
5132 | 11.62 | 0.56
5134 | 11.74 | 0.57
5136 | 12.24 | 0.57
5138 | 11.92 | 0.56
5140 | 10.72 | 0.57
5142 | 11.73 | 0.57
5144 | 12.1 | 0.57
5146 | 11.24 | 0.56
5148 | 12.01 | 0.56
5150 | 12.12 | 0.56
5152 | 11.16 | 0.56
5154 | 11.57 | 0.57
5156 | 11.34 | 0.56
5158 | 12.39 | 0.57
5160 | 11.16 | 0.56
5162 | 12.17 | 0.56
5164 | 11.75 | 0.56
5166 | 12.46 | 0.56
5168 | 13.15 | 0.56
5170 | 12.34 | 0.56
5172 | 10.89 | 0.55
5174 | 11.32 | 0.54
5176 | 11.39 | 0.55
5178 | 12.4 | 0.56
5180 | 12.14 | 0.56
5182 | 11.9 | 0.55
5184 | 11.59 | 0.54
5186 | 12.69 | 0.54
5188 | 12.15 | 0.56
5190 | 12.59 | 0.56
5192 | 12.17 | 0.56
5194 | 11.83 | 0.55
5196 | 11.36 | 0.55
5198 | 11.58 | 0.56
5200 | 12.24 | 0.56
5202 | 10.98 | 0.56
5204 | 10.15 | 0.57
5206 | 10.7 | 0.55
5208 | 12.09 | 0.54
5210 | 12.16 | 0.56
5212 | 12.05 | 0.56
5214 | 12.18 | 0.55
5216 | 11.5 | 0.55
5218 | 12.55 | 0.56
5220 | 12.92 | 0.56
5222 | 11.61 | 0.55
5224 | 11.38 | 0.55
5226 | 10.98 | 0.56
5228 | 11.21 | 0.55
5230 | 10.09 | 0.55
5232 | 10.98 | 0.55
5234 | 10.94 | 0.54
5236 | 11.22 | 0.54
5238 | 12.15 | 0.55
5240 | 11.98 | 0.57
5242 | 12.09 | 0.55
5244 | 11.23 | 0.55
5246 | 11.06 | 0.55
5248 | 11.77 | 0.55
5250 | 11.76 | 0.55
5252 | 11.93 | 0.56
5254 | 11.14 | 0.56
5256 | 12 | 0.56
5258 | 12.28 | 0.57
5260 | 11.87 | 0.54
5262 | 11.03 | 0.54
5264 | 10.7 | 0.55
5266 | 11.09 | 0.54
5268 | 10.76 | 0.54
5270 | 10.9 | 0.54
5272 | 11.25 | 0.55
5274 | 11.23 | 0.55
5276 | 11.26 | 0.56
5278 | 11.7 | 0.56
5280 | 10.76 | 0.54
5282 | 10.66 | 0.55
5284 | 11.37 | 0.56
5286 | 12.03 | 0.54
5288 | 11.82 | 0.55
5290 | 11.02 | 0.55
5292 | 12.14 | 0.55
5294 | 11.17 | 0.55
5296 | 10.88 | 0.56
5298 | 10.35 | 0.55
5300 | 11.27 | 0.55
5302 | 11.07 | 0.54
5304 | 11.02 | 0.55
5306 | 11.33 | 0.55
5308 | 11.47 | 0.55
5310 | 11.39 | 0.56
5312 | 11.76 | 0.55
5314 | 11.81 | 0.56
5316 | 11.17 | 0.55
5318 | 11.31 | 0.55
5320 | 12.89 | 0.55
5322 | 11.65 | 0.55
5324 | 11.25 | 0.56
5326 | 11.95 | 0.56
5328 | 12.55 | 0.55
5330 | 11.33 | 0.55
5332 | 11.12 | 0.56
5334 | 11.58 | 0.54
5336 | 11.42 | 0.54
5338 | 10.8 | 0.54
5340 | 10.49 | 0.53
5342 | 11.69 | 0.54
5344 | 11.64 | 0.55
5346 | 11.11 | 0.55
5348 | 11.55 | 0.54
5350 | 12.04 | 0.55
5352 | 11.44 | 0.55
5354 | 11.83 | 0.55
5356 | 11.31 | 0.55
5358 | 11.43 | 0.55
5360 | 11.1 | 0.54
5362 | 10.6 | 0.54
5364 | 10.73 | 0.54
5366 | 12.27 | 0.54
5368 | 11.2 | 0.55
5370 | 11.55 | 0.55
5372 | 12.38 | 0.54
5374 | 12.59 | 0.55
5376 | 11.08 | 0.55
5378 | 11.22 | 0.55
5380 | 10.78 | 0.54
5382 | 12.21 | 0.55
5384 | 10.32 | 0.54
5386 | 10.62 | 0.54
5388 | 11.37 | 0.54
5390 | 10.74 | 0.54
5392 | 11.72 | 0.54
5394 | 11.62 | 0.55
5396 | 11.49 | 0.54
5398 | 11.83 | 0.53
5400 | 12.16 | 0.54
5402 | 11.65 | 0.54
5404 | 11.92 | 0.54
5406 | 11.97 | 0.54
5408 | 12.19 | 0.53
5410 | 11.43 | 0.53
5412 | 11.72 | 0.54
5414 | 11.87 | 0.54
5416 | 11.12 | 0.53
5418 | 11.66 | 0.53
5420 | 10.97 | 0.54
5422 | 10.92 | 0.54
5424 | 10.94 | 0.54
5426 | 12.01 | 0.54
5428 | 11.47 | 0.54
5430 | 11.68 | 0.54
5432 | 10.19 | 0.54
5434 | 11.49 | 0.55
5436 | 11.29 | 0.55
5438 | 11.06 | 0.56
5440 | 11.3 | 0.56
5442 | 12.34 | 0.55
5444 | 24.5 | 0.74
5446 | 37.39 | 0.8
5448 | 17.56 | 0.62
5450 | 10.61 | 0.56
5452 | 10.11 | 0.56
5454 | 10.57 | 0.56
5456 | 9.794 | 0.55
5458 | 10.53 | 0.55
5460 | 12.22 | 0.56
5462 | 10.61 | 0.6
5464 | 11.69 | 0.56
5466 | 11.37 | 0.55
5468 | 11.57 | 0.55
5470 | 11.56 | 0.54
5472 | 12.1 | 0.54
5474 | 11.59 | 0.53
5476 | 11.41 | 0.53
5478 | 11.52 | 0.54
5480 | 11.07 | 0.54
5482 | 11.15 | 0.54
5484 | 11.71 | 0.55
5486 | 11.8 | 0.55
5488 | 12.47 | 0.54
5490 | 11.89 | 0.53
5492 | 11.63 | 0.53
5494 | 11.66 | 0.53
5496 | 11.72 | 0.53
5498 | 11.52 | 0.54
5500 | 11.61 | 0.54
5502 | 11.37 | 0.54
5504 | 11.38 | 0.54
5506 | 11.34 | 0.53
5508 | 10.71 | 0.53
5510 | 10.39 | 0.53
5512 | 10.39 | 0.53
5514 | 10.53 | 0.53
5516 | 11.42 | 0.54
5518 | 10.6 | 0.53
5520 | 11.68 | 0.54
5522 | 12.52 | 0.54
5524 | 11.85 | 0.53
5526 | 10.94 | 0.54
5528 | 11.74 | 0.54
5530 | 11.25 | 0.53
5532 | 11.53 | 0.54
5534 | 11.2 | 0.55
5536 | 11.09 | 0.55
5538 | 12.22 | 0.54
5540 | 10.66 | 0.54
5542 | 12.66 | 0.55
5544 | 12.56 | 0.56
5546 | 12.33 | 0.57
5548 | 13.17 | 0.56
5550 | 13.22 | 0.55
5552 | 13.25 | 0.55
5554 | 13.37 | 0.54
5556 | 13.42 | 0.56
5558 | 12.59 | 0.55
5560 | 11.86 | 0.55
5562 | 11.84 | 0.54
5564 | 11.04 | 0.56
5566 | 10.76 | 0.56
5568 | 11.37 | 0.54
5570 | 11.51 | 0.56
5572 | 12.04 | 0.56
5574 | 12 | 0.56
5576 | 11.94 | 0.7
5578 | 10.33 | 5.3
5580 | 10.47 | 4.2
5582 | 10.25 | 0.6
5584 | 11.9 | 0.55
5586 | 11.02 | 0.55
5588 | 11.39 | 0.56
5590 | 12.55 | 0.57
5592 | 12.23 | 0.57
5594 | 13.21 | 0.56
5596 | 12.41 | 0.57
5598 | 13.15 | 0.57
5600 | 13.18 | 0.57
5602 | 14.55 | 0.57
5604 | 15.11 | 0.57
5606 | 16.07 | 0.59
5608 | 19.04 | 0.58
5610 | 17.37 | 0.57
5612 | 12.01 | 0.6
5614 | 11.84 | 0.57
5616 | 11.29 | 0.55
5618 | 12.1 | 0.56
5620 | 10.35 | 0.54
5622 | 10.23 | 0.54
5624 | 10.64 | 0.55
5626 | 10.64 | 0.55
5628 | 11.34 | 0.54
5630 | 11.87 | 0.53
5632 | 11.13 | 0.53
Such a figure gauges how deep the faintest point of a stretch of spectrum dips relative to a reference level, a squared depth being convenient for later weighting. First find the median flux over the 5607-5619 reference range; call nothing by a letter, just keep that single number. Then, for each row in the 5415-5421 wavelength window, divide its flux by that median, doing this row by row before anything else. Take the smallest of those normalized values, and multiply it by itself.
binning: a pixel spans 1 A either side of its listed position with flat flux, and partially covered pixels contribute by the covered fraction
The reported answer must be 0.828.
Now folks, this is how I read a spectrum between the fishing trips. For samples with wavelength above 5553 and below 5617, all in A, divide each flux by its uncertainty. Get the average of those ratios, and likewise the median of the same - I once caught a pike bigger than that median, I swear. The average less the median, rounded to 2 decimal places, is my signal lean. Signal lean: -0.34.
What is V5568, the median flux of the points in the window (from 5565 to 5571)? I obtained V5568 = 11.4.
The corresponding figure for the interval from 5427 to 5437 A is 11.5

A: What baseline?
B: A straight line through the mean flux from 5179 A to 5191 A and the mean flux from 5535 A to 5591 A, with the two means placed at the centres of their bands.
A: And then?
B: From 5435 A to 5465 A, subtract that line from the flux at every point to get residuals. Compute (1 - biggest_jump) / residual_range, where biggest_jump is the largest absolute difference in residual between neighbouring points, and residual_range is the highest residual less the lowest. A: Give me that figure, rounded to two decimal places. -0.68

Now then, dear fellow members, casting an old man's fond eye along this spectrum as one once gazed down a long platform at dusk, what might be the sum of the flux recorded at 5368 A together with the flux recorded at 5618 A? 23.3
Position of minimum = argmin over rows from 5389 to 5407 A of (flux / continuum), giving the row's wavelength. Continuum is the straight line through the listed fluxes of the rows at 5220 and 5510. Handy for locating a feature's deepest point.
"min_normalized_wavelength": 5390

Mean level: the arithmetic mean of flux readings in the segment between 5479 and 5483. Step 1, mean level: 11.11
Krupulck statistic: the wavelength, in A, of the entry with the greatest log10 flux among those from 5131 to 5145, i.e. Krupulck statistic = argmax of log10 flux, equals 5136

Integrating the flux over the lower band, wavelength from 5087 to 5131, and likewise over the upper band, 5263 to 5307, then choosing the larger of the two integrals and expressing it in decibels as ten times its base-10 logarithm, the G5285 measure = 27.1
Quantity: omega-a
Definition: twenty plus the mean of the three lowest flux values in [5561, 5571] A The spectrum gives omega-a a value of 31.06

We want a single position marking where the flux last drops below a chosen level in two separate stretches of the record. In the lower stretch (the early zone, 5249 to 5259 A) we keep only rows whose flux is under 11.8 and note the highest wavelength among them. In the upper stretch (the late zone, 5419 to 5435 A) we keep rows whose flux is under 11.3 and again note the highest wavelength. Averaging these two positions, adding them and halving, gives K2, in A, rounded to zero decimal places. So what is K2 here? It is 5343 A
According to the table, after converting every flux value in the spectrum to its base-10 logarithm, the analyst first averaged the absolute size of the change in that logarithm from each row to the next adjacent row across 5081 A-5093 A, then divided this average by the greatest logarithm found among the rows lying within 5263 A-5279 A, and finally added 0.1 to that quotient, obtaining 0.110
